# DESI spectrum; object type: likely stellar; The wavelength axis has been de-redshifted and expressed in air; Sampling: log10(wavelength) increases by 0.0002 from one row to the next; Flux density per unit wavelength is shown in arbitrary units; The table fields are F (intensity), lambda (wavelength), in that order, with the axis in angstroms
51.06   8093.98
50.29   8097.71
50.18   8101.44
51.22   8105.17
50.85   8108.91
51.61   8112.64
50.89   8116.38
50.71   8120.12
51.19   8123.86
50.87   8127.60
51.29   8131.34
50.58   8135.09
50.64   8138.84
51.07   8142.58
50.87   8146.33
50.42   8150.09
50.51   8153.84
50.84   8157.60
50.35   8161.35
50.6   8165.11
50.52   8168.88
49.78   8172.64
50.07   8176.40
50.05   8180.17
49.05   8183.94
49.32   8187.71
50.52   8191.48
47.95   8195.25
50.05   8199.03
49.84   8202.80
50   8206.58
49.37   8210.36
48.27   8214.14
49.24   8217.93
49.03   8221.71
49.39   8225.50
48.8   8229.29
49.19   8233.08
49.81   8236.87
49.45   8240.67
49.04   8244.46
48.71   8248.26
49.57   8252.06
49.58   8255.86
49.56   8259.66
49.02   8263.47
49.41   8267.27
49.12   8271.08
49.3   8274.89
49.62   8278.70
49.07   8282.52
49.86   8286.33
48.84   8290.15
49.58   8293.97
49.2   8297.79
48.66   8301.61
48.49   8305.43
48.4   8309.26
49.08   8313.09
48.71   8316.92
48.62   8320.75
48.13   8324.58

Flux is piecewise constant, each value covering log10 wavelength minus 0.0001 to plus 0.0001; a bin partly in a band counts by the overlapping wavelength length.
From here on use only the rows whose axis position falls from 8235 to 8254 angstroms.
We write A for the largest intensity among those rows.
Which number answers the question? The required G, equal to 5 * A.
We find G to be 249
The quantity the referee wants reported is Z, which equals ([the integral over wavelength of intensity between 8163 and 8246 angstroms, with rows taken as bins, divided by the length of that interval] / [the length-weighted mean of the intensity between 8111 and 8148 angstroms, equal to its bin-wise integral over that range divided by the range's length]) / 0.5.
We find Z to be 1.94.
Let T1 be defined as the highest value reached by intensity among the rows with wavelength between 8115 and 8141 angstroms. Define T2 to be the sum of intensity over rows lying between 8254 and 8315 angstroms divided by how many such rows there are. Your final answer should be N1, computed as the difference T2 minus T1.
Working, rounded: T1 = 51.29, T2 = 49.2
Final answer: -2.1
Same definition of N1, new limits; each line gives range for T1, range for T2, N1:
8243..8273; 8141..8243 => 0.2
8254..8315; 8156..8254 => -0.3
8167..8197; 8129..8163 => 0.2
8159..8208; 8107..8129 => 0.4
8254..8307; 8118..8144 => 1.0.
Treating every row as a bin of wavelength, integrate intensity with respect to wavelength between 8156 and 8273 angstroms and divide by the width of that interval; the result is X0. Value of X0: 49.5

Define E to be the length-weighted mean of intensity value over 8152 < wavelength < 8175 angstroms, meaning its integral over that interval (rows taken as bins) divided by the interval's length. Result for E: 50.4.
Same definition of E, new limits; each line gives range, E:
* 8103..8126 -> 51.1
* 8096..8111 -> 50.7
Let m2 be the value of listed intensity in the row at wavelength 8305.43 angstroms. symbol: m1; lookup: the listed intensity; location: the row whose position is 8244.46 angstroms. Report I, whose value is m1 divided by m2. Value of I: 1.01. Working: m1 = 49.04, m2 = 48.49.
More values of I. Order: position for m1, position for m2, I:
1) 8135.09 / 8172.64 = 1.02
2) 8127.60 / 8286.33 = 1.02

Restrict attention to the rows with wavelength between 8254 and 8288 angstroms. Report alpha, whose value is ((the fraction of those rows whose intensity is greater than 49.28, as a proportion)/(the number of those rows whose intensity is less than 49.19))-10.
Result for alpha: -9.8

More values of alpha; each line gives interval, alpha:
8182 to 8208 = -9.6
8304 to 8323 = -10.0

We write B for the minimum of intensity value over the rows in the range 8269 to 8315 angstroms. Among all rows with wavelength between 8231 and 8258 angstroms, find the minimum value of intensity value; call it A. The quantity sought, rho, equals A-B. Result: 0.3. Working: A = 48.71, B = 48.4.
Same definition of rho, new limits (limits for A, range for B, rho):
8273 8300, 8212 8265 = 0.6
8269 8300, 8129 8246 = 0.9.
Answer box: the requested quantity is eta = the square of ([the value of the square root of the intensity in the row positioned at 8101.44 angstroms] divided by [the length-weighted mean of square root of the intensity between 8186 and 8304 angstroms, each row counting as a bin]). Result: 1.02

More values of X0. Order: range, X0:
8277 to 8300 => 49.3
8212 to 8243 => 49.1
